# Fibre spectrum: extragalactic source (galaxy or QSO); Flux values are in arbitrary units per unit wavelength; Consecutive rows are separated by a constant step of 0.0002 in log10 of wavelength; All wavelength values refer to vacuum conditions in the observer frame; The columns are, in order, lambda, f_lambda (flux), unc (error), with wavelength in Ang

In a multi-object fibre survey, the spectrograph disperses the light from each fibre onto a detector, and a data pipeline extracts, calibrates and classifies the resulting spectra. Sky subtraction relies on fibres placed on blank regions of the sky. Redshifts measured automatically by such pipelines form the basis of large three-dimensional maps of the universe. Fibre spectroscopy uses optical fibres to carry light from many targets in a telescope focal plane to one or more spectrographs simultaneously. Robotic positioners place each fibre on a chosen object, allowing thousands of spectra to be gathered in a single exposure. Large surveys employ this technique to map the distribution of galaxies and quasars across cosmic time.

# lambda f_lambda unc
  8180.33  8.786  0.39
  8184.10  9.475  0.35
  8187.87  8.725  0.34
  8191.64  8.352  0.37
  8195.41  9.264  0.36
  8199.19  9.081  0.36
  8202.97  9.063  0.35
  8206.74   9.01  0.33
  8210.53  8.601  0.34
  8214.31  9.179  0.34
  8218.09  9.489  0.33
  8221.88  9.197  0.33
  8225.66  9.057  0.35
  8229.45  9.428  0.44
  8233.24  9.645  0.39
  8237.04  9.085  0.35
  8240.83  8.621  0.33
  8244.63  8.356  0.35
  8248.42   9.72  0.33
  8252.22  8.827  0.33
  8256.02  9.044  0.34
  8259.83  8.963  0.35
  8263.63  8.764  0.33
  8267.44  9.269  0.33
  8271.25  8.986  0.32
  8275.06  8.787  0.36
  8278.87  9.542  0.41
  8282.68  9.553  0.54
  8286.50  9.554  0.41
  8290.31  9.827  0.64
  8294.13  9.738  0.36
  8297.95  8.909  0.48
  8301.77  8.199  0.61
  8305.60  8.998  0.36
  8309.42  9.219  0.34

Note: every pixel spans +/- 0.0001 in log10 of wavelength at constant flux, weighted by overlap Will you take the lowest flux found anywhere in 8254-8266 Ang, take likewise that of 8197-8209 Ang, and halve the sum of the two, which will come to 8.89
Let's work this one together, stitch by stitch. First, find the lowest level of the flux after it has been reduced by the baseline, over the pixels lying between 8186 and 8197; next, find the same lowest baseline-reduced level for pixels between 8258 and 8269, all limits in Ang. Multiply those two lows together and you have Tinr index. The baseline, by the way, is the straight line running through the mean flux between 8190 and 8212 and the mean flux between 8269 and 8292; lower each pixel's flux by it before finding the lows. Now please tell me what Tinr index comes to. 0.25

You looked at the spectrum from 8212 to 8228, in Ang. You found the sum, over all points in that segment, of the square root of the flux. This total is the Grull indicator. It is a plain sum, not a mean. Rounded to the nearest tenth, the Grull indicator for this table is 12.2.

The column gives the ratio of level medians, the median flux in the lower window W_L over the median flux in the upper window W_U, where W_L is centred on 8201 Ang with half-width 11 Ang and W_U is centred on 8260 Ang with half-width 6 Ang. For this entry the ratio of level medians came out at 1.008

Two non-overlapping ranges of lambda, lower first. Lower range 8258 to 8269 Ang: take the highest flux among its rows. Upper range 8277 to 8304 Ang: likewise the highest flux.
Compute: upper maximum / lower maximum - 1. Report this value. 0.060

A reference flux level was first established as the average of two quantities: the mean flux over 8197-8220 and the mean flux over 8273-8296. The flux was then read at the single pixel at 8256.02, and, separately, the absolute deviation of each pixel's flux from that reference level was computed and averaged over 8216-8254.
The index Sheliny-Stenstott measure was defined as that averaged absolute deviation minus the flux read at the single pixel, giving -8.7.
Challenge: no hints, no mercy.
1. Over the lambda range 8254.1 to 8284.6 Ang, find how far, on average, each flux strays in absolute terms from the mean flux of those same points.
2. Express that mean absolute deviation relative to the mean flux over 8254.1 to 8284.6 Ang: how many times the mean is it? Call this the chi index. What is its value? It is 0.028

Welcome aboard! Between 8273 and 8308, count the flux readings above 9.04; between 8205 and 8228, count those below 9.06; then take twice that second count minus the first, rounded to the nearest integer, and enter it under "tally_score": 1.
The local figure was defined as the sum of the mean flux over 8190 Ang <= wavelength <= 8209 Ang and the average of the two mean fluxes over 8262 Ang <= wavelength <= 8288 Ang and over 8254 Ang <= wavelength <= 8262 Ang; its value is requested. 18.1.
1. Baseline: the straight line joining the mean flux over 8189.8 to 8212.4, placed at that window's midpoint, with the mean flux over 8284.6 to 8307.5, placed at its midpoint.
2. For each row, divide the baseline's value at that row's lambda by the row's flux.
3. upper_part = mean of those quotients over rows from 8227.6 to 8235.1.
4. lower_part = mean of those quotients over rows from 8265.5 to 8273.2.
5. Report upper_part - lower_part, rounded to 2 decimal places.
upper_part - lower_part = -0.06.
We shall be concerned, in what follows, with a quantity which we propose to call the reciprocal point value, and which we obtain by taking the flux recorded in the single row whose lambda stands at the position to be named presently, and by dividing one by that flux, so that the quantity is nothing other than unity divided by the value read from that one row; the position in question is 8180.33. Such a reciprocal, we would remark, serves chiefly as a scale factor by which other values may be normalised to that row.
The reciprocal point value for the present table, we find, 0.1138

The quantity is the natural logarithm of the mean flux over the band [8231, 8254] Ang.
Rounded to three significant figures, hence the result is 2.20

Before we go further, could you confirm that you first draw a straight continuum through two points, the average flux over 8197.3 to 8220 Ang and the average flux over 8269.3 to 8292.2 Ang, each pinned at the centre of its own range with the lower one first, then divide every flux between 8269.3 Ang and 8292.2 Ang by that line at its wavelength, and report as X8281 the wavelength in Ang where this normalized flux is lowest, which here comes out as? 8275.06 Ang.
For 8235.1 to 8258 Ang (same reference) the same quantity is 8244.63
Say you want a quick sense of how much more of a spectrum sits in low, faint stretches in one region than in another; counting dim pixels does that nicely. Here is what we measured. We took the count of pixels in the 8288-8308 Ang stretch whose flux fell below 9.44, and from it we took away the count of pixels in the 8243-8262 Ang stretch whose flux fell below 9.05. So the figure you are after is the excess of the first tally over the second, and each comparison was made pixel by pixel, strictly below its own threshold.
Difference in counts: -1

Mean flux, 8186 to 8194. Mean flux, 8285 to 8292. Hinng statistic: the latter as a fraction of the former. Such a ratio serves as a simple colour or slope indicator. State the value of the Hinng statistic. 1.13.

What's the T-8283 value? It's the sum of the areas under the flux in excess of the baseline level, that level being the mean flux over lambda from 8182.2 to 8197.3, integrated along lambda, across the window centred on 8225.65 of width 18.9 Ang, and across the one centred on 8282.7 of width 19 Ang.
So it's 17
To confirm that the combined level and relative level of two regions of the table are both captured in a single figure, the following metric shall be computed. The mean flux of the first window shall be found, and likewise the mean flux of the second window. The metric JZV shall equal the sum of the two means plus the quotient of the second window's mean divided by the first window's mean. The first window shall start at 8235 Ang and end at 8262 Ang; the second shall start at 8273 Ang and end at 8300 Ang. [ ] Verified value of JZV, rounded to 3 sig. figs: 19.4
